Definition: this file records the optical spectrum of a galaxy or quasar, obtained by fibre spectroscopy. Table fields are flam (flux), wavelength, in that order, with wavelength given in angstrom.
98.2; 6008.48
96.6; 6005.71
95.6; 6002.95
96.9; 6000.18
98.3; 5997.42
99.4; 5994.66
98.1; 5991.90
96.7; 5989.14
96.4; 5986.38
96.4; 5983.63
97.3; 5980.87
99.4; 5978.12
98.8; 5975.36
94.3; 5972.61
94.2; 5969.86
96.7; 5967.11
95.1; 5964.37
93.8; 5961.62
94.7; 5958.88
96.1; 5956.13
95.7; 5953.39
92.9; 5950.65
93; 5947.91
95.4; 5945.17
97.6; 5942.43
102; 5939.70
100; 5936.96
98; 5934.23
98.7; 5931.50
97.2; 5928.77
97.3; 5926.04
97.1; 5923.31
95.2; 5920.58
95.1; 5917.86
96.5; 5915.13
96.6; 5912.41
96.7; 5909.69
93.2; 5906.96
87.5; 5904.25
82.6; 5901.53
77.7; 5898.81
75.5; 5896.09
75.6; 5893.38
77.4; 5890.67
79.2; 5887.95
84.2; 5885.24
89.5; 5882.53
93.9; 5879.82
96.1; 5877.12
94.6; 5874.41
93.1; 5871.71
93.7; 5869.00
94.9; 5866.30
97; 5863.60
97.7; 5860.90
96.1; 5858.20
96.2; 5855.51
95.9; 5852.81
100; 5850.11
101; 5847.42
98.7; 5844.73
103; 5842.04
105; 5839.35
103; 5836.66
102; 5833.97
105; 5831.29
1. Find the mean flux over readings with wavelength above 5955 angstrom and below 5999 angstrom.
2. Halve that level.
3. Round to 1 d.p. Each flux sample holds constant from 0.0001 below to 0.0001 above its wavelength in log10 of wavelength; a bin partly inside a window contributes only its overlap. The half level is 48.3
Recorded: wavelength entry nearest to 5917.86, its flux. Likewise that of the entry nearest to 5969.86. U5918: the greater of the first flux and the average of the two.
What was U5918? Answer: 95.1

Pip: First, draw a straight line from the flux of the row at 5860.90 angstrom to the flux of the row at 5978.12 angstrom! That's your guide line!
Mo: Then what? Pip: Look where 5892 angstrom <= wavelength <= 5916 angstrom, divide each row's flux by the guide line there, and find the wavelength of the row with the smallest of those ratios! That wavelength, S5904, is 5896.09 angstrom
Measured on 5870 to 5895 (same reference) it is 5893.38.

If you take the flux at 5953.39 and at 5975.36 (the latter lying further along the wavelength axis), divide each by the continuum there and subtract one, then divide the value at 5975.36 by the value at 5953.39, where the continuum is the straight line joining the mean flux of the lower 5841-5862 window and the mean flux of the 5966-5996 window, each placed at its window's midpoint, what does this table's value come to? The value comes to -1.0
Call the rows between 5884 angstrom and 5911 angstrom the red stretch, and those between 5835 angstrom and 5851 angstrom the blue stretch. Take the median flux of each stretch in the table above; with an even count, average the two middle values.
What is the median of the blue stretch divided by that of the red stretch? 1.26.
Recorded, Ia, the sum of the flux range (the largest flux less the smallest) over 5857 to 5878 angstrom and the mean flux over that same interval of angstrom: 100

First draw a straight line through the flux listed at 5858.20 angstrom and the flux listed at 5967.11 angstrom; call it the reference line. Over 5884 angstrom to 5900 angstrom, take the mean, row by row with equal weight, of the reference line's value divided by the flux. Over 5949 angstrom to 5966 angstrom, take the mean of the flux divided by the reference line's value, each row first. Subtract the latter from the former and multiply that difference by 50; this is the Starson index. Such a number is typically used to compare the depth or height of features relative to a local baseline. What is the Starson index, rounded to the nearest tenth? 12.6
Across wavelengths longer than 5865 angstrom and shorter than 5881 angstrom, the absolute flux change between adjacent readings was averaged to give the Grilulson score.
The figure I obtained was 1.40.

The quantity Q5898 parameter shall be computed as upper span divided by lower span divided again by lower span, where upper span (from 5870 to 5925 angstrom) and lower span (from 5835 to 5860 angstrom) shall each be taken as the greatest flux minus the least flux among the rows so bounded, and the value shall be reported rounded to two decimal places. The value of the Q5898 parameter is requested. 0.26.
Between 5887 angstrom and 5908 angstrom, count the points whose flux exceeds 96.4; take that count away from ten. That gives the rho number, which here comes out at 10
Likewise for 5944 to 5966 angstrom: 10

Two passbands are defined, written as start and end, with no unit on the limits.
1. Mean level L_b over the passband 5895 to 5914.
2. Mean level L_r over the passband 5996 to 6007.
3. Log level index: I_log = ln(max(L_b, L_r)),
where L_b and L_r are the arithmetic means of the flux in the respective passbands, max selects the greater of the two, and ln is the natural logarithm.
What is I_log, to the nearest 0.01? 4.57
